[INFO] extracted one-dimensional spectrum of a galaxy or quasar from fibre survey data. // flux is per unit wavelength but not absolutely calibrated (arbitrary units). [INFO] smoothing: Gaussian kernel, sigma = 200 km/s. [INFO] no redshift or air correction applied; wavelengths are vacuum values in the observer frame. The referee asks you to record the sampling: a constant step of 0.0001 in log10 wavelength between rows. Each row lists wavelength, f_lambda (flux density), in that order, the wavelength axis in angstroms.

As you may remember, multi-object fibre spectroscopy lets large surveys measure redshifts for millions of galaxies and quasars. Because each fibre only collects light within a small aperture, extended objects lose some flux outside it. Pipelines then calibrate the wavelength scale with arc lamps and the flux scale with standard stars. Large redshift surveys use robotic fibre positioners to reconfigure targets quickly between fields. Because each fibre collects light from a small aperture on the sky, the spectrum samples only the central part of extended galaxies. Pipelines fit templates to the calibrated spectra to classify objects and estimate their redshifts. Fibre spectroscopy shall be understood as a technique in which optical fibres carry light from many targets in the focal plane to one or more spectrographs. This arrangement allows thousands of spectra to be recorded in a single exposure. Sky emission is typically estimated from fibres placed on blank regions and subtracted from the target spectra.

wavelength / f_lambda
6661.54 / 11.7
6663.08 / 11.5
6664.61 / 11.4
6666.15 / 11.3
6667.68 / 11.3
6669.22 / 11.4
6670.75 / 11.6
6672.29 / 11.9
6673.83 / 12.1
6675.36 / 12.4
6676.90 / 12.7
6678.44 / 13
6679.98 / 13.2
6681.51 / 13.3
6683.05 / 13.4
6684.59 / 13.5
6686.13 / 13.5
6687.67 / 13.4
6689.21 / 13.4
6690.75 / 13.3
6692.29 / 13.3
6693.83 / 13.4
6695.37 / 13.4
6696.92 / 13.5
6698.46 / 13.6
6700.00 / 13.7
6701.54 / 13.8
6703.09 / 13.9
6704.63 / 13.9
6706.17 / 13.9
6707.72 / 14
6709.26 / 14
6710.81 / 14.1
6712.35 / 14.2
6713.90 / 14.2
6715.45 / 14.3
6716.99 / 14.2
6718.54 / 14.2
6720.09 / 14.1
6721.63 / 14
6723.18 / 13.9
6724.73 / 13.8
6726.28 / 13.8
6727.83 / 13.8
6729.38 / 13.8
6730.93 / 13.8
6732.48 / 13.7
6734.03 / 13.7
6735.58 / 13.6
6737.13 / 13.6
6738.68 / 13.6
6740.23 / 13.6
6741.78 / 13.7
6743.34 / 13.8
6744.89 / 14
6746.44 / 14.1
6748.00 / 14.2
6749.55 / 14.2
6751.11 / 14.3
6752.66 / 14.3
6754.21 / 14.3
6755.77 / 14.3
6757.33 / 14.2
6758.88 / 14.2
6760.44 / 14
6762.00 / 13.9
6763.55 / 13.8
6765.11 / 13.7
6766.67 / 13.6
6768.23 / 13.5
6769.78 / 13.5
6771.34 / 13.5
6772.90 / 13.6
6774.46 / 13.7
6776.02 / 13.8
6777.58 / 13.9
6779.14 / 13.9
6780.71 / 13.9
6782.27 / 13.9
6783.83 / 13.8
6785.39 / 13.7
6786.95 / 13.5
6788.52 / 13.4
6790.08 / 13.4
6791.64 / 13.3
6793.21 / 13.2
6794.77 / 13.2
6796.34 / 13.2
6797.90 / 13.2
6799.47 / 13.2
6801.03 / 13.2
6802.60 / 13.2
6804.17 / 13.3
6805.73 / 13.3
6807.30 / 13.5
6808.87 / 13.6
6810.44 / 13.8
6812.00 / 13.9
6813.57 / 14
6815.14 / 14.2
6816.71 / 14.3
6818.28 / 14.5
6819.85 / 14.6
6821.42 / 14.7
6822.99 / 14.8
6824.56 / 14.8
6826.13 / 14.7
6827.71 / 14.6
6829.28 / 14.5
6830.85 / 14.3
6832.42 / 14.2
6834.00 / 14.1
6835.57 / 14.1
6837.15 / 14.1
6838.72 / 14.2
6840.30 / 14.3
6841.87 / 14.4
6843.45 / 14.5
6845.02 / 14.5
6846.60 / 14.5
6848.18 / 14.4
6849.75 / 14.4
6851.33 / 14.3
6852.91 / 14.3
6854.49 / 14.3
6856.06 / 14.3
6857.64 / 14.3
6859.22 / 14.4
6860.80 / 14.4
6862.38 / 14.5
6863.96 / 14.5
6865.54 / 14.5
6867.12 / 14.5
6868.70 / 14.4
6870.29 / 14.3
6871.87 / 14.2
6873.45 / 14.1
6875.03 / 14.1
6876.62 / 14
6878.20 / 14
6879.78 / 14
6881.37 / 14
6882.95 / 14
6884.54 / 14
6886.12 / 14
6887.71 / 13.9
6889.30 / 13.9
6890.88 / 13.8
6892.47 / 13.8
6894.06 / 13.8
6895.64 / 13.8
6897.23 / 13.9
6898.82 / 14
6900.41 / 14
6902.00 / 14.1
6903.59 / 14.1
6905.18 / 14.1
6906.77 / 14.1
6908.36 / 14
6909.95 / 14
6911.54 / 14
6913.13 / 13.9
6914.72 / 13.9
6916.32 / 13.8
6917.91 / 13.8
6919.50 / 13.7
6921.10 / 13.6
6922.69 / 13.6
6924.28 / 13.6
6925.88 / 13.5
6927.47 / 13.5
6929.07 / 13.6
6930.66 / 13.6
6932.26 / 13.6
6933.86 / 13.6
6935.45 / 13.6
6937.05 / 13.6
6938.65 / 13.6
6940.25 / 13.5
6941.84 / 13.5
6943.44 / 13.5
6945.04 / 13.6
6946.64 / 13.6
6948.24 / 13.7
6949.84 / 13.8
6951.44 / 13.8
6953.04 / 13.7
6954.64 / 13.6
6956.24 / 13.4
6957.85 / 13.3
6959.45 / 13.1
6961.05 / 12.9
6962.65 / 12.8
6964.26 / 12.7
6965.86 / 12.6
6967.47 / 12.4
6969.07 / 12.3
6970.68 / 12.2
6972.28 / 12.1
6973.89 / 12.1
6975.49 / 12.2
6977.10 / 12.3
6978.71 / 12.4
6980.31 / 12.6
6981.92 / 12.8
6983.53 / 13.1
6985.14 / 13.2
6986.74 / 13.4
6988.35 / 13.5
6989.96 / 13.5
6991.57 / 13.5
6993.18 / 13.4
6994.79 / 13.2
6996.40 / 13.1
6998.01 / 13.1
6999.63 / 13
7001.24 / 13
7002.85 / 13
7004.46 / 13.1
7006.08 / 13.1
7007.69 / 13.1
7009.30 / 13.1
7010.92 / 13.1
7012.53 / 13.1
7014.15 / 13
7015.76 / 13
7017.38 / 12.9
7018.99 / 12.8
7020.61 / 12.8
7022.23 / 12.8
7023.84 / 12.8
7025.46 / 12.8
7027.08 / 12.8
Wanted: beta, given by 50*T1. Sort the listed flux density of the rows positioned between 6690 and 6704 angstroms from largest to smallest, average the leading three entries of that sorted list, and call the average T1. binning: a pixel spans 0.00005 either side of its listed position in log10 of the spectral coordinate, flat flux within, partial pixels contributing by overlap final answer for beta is 690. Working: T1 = 13.8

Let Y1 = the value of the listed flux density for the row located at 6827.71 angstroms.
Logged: 14.6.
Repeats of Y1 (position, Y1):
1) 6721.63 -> 14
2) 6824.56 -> 14.8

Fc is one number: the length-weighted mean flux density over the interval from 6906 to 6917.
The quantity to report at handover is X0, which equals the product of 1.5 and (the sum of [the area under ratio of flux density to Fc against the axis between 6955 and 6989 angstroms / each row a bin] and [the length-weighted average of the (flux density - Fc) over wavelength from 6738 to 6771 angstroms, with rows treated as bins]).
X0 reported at 46.5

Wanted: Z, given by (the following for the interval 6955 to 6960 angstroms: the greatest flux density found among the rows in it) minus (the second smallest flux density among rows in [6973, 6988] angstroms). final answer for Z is 1.2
